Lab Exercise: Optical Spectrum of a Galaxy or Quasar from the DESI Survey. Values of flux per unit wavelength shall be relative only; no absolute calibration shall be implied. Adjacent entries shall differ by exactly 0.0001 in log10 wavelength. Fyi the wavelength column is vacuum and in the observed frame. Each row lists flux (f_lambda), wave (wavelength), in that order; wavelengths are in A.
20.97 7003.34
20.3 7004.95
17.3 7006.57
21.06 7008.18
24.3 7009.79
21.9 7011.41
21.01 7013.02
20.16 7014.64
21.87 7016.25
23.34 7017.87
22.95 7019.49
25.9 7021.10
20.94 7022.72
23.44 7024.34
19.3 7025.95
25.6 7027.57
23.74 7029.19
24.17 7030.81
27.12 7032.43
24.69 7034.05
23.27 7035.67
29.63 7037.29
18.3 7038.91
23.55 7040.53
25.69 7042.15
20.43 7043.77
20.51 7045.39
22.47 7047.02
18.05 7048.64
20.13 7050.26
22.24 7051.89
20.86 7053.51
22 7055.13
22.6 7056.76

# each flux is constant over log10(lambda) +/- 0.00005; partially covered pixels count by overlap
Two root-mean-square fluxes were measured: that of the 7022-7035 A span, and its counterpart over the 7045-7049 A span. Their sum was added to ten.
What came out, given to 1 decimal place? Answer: 54.2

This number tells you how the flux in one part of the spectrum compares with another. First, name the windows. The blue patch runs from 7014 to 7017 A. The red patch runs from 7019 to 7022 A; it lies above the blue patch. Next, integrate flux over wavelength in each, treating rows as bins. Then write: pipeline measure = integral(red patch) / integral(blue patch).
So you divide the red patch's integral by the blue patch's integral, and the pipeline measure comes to 1.16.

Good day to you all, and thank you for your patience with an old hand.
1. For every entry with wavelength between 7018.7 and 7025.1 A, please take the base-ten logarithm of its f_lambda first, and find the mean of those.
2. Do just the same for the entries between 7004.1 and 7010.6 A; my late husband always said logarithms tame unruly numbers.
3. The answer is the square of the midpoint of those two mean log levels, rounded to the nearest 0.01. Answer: 1.80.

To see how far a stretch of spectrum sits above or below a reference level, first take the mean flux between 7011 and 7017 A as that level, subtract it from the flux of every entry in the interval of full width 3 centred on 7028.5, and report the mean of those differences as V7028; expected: 3.4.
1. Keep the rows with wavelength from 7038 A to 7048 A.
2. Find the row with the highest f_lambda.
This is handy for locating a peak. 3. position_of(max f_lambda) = 7042.15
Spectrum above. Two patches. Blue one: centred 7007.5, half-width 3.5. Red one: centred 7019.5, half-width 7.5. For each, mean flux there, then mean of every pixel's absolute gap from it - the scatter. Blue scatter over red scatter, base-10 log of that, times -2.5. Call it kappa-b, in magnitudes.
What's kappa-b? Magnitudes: -0.2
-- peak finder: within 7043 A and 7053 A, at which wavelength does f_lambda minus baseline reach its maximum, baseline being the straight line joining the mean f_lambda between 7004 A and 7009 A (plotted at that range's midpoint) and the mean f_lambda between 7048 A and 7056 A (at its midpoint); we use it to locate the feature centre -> 7047.02 A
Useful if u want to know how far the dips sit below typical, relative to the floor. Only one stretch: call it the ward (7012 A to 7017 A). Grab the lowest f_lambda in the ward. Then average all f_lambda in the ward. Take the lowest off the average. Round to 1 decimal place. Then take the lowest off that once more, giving -19.3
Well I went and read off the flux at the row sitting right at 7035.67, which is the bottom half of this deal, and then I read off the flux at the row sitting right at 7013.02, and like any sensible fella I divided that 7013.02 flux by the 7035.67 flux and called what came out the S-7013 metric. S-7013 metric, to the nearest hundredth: 0.90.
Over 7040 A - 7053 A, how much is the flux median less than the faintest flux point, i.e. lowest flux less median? -3.3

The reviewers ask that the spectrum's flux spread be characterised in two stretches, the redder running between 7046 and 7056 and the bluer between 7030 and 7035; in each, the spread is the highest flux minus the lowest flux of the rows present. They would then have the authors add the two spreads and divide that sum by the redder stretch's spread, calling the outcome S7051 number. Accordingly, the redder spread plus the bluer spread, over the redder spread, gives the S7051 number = 1.67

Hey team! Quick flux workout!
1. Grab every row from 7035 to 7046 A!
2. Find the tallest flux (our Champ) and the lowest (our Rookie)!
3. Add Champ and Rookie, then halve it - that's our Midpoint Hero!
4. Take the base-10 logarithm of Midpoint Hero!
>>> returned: 1.38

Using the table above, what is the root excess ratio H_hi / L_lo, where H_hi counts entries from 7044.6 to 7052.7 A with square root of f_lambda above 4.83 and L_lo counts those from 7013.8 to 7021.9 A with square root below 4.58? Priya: 0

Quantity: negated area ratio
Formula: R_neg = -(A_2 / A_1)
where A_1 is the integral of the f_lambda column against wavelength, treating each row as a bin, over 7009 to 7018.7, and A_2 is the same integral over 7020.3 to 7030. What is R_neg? -1.05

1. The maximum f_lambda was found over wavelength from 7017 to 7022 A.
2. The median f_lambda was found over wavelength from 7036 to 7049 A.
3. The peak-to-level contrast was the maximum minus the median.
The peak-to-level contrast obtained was 4.4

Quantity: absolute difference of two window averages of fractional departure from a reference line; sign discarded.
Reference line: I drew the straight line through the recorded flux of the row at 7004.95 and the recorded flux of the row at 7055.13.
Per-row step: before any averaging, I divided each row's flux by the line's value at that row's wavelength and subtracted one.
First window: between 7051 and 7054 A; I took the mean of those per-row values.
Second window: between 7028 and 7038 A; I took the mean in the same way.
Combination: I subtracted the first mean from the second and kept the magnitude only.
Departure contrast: 0.21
